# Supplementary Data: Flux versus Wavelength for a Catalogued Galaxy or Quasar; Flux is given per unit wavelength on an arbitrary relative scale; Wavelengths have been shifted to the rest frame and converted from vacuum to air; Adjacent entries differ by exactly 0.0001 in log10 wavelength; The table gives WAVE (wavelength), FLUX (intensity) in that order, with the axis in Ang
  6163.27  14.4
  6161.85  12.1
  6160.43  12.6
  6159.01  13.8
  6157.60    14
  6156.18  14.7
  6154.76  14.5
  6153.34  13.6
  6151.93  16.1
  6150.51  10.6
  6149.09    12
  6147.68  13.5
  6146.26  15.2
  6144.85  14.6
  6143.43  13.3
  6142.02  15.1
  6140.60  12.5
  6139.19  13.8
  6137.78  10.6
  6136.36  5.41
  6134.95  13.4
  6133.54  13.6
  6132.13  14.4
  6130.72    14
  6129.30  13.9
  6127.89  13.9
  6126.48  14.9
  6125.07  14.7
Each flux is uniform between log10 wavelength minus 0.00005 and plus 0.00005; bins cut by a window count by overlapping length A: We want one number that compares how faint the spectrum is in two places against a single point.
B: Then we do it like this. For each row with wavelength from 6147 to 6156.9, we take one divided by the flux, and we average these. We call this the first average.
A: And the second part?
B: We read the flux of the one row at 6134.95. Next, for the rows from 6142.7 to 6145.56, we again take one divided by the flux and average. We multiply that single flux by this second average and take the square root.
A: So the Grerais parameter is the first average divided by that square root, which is 0.076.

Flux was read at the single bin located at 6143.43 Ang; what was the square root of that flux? 3.65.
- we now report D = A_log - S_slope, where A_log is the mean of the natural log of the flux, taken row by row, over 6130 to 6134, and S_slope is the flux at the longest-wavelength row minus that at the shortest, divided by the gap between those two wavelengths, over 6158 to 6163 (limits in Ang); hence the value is 3.24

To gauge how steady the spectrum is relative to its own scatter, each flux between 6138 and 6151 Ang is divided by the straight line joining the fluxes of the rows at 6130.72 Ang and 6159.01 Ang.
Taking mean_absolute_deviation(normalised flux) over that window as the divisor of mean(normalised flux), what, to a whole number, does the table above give 12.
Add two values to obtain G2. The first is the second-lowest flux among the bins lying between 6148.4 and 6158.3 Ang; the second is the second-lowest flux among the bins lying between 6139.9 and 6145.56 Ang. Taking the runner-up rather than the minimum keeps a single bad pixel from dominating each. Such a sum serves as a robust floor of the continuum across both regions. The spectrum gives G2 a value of 25.3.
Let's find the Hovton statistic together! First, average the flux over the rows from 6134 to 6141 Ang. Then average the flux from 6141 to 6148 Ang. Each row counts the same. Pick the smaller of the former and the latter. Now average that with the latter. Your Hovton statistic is 12.7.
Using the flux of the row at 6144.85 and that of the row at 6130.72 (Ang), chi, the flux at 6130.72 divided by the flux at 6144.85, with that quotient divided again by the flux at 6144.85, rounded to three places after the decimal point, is 0.066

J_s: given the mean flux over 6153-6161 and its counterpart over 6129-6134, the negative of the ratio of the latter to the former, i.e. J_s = -1.0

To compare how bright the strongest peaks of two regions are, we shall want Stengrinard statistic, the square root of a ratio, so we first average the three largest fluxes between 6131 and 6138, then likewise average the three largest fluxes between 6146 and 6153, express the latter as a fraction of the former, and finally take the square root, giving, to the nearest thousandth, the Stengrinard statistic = 1.040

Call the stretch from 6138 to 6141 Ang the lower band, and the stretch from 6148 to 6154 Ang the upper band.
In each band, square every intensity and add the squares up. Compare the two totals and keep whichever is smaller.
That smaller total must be 347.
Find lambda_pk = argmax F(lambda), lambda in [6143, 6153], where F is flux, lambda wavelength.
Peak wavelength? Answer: 6151.93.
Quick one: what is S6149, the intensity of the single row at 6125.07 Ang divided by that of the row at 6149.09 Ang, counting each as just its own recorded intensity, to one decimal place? 1.2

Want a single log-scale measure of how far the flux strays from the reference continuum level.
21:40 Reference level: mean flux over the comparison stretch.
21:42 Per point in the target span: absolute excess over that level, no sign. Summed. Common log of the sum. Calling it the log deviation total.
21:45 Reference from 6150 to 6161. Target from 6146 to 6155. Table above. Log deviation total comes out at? 1.0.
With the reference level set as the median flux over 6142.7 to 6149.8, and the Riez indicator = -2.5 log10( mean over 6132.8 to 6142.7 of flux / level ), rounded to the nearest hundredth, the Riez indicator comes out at 0.12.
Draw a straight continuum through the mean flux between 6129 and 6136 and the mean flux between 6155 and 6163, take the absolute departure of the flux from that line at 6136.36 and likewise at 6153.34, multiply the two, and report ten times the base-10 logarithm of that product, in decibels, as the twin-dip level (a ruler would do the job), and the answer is -2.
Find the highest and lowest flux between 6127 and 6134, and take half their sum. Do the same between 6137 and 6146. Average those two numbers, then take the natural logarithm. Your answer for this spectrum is 2.60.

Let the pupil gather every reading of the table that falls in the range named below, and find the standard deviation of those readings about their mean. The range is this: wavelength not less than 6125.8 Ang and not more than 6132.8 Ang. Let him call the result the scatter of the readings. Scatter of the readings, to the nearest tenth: 0.4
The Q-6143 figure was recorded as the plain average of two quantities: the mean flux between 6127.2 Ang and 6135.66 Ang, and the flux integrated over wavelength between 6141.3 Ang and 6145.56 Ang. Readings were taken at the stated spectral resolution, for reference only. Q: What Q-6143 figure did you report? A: 37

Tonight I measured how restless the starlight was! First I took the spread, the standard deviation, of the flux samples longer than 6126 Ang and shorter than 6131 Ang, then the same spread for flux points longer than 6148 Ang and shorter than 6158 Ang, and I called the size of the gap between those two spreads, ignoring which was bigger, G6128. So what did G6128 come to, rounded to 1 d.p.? 1.3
